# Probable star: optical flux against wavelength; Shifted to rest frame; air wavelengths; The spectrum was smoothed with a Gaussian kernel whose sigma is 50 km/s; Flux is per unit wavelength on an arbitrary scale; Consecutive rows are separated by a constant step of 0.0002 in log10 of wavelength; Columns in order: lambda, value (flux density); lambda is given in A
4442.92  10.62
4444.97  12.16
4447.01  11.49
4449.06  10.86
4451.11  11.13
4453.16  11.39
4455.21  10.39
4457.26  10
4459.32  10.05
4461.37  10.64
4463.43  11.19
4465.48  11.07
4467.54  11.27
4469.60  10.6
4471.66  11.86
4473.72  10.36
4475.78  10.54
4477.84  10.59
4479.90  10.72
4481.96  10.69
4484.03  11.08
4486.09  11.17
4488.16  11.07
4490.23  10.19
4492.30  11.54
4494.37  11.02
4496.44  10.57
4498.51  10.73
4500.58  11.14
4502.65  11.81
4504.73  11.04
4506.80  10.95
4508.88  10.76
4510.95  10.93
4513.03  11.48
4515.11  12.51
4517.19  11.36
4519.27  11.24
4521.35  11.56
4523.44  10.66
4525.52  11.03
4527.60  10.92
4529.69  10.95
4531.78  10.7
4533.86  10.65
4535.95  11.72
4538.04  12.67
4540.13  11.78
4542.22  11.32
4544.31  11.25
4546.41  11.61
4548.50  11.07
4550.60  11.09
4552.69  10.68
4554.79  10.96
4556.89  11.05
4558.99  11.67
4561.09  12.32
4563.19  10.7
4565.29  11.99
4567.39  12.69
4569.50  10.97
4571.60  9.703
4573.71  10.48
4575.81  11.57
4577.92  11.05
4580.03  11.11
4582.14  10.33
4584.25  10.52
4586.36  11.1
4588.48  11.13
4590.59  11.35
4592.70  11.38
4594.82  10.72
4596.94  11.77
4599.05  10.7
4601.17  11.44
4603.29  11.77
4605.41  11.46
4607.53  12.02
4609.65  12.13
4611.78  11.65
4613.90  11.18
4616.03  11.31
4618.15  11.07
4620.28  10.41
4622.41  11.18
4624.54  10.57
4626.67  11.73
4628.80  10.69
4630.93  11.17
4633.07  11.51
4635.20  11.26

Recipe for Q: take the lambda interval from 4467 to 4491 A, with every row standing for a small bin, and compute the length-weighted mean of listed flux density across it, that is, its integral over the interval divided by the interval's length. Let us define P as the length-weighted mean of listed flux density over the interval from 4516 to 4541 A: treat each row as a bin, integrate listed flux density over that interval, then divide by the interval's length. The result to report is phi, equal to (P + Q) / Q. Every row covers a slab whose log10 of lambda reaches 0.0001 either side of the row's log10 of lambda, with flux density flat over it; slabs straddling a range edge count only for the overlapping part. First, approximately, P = 11.3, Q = 10.8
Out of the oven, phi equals 2.04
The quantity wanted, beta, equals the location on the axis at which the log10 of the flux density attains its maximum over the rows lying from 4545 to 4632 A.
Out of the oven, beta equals 4567.39 A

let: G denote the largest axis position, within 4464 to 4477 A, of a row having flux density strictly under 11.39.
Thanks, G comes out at 4475.78 A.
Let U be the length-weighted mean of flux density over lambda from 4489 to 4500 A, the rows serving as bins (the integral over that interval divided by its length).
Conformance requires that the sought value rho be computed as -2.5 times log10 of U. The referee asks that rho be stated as -2.59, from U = 10.8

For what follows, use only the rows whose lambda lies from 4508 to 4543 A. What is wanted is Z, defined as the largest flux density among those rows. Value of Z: 12.67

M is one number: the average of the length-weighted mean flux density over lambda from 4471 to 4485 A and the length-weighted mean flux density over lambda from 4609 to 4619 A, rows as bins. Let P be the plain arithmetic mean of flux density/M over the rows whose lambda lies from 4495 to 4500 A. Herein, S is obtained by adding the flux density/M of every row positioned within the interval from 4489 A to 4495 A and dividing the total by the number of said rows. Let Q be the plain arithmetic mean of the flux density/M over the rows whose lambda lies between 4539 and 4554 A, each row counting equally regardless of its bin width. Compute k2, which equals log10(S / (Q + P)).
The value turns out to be -0.302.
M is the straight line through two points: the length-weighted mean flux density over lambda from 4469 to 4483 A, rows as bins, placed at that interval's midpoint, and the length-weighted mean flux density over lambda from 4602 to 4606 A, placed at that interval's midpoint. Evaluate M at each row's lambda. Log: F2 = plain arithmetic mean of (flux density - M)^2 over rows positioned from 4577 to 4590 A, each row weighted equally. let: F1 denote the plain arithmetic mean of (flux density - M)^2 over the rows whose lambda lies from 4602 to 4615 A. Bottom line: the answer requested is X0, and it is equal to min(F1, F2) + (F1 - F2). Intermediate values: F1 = 0.11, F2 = 0.48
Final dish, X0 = -0.3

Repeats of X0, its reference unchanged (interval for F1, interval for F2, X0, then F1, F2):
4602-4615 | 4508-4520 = -0.2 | 0.11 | 0.43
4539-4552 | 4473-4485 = 0.1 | 0.09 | 0.06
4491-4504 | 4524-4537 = 0.2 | 0.23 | 0.14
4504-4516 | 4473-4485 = 0.4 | 0.41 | 0.06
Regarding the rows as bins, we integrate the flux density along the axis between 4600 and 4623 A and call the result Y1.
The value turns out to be 263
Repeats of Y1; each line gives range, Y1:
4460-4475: 165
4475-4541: 734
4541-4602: 681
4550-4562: 135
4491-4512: 232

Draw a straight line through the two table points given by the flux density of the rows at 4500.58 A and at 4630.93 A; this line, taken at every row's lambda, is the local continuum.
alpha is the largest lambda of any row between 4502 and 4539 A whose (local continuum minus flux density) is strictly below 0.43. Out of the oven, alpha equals 4538.04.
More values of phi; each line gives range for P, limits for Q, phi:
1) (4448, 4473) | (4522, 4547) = 1.96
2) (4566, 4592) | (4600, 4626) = 1.97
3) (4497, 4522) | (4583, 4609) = 2.00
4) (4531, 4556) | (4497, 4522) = 2.00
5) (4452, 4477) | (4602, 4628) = 1.95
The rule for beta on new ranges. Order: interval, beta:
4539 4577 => 4567.39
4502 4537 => 4515.11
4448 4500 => 4471.66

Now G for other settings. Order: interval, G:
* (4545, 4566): 4563.19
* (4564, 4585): 4584.25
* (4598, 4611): 4599.05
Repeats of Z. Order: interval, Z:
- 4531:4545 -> 12.67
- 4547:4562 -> 12.32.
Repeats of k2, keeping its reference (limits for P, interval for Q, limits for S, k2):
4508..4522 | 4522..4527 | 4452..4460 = -0.328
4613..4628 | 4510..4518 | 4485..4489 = -0.309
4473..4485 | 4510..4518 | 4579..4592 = -0.309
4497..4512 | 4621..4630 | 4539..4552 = -0.289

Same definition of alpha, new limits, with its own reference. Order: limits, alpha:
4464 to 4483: 4479.90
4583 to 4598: 4596.94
